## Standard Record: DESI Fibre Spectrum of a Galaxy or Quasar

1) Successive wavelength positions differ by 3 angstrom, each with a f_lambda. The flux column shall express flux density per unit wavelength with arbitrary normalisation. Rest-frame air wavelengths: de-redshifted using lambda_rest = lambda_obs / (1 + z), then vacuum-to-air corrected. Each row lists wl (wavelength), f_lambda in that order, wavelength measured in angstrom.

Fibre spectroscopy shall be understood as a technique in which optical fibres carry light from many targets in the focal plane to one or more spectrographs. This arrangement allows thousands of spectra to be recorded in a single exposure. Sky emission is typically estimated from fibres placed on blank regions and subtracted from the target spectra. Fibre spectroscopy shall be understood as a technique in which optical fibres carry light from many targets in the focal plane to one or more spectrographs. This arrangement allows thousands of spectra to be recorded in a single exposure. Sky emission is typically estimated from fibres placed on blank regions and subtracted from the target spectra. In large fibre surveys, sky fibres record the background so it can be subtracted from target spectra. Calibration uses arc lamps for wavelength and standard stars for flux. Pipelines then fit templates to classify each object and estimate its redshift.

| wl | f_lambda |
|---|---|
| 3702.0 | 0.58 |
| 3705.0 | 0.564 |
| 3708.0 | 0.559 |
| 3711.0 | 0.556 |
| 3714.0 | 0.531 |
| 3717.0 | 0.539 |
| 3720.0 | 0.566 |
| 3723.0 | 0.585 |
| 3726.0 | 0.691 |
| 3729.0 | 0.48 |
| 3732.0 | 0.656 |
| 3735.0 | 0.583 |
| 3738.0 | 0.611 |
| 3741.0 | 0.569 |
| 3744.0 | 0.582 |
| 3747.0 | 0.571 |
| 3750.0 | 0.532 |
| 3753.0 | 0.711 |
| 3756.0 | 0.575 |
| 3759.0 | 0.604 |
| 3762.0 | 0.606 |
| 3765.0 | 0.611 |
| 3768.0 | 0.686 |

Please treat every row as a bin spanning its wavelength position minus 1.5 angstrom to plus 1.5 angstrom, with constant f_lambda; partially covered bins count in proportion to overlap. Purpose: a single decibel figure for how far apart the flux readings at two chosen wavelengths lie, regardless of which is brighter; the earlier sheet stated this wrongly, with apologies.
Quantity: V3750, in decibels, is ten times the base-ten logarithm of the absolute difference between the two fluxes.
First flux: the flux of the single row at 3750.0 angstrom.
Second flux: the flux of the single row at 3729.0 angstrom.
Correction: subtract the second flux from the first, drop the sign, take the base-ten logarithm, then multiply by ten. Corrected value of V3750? -13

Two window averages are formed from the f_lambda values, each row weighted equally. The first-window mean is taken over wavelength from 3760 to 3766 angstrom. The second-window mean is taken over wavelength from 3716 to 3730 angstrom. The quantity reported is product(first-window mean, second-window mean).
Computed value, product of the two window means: 0.35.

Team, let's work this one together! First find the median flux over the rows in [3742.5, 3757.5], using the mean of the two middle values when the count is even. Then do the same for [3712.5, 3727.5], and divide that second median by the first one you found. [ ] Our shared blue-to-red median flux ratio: 0.98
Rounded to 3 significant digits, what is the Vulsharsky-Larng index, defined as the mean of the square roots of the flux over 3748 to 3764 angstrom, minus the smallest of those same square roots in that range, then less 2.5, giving -2.45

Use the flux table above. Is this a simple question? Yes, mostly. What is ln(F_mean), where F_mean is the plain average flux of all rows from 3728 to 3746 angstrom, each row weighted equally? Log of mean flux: -0.54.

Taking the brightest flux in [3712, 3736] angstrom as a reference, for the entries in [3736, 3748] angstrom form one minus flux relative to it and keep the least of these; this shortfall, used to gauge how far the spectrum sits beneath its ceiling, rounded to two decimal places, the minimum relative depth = 0.12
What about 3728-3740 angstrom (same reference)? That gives 0.05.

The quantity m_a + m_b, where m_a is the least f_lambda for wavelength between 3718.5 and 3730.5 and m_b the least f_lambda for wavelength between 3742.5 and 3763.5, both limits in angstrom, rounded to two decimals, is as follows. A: 1.01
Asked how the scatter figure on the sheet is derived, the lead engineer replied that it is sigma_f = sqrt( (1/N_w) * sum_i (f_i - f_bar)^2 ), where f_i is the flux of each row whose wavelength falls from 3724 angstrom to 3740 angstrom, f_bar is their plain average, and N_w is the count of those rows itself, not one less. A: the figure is 0.072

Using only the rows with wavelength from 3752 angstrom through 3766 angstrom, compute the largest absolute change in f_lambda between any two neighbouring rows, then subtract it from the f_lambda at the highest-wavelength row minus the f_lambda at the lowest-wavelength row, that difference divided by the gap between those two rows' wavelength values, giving -0.14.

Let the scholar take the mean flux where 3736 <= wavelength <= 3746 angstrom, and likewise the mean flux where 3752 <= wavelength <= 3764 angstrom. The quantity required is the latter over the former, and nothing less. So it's 1.06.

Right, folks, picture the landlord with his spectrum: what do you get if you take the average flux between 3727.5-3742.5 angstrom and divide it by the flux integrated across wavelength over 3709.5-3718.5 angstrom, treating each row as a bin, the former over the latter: 0.12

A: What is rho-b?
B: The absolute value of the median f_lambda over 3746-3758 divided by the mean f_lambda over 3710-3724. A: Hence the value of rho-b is 1.03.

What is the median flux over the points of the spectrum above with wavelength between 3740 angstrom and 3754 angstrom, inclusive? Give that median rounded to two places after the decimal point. 0.57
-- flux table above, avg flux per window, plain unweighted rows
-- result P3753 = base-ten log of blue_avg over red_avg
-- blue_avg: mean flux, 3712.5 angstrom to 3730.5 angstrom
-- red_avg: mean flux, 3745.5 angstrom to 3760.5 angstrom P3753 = -0.025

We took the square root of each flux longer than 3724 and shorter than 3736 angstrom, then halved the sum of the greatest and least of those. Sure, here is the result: 0.76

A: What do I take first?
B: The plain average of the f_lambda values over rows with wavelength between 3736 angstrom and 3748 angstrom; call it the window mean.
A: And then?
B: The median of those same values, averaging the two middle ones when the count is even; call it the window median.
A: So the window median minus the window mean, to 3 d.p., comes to -0.007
